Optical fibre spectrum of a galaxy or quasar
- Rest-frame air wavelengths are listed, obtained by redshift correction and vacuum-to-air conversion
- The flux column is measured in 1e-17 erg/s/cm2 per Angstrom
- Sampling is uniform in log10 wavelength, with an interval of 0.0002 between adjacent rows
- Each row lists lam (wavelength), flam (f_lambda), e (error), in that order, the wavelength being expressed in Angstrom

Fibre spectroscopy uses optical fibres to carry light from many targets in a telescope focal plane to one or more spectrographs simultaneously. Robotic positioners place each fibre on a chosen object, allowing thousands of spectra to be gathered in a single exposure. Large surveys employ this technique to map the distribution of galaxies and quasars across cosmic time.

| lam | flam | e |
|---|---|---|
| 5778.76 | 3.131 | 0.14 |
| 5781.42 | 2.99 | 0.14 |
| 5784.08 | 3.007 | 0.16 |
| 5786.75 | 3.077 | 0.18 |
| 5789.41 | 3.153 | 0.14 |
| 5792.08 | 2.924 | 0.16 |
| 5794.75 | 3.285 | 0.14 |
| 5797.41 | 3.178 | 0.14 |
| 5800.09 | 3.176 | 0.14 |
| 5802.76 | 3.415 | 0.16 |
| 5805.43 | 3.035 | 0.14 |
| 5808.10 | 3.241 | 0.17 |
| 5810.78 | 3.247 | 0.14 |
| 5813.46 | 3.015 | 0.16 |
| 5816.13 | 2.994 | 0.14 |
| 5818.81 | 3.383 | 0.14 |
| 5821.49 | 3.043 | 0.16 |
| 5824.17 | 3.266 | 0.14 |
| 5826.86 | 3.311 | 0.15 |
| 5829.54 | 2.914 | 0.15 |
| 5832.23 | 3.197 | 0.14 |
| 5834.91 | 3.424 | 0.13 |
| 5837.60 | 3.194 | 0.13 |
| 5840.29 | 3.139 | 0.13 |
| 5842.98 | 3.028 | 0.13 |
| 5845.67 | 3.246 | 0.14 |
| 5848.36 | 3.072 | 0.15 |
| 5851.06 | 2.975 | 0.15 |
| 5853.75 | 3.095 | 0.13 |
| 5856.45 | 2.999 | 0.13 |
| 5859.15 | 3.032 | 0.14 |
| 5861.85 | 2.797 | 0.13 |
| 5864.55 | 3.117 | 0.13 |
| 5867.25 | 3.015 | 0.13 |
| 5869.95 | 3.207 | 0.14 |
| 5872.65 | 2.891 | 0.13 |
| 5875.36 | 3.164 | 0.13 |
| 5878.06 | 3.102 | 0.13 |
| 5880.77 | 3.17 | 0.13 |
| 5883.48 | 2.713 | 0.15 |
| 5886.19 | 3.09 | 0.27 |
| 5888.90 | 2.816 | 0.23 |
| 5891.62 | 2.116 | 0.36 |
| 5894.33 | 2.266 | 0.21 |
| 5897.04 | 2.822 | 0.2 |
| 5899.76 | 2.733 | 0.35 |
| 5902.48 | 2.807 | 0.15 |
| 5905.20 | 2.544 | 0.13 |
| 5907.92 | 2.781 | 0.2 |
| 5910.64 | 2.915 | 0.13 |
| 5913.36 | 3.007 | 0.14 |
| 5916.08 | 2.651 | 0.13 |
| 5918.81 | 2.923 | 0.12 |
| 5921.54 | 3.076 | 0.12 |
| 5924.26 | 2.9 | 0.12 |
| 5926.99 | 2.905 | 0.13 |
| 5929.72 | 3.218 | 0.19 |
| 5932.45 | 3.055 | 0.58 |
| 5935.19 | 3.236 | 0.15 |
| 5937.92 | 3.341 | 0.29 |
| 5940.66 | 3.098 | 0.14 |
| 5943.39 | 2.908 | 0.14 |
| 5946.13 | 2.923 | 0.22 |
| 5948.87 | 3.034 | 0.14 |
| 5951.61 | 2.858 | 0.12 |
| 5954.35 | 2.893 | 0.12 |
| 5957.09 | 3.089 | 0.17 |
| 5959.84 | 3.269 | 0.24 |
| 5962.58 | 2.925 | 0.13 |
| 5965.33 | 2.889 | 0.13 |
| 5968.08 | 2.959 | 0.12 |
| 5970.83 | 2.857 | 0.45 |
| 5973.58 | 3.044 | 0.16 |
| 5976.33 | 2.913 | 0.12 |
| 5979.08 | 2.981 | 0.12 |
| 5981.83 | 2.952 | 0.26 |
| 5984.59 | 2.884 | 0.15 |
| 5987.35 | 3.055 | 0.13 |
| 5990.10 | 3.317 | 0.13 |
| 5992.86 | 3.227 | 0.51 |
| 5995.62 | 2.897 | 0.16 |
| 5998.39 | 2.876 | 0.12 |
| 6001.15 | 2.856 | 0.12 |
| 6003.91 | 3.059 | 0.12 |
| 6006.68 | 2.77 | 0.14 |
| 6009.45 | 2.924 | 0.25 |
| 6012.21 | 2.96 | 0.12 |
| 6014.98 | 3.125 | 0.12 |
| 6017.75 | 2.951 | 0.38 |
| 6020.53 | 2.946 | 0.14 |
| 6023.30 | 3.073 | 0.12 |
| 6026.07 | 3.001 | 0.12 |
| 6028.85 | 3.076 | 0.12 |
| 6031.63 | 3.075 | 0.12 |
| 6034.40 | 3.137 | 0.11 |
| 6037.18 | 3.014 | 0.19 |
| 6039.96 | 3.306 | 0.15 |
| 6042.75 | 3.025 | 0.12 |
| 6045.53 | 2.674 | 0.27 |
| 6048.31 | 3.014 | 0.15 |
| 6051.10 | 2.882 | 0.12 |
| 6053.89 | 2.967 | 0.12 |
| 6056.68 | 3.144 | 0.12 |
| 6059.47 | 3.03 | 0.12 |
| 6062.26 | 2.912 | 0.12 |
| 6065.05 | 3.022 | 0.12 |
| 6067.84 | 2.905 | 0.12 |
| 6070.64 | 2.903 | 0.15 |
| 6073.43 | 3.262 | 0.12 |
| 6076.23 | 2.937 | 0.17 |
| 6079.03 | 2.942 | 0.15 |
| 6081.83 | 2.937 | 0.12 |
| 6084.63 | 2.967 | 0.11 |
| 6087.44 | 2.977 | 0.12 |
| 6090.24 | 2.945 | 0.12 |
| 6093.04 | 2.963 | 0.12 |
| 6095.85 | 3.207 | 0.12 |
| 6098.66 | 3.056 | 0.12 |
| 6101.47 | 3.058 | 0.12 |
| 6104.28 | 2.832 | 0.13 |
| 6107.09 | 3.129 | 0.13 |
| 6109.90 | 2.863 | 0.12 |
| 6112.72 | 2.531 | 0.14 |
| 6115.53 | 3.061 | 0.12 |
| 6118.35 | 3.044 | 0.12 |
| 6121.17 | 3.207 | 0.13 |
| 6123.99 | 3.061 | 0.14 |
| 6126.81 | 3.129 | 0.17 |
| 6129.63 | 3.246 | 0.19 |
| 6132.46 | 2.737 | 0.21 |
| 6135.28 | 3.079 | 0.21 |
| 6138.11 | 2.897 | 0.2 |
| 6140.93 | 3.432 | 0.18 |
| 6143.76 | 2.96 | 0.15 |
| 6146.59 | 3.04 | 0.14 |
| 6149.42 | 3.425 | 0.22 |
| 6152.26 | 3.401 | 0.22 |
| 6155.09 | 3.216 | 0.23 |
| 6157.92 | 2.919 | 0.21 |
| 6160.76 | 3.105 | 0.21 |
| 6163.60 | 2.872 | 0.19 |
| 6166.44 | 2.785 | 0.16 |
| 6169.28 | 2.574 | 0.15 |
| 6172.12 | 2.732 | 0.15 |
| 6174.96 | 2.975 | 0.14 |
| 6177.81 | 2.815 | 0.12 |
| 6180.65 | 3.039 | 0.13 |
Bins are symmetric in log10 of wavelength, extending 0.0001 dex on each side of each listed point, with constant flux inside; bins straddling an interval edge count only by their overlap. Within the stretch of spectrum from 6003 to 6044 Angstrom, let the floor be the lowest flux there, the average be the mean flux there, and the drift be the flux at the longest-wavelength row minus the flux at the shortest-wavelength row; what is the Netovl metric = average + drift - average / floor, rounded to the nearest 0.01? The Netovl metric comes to 1.90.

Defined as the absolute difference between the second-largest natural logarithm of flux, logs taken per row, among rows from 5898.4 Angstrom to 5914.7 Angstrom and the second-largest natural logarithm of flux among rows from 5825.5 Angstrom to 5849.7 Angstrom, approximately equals 0.13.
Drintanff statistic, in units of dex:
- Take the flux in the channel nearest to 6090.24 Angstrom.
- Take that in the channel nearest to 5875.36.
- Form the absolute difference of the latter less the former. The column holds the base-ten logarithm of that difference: -0.66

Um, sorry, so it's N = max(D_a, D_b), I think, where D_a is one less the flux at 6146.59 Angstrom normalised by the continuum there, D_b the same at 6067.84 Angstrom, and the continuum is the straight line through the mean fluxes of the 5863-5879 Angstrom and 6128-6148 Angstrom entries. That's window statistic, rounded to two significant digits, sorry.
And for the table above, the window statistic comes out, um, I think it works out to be 0.052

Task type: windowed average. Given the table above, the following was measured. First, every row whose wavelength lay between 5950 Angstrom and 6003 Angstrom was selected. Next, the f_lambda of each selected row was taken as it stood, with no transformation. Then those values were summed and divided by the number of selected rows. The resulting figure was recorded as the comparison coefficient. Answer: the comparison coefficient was 2.99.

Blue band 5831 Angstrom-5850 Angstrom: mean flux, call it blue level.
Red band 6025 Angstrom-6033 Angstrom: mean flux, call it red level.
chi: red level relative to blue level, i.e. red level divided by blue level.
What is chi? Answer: 0.96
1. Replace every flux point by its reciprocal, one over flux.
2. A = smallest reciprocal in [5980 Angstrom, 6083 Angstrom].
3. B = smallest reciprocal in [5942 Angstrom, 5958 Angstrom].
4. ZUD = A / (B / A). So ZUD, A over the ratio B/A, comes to 0.28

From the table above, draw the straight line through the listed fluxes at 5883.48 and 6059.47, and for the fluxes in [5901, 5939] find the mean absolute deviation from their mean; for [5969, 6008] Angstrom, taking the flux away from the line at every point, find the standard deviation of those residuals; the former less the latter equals 0.02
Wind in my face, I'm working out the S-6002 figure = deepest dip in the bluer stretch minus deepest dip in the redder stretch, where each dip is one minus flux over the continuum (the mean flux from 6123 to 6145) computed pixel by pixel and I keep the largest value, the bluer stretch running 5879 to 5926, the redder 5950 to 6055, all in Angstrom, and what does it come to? 0.18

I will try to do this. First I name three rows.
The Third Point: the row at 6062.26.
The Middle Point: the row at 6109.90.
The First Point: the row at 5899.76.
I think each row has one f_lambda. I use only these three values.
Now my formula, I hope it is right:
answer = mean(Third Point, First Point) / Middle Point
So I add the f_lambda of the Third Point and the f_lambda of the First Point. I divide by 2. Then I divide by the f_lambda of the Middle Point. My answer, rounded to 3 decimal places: 0.986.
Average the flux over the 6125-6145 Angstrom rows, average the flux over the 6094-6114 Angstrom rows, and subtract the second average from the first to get 0.11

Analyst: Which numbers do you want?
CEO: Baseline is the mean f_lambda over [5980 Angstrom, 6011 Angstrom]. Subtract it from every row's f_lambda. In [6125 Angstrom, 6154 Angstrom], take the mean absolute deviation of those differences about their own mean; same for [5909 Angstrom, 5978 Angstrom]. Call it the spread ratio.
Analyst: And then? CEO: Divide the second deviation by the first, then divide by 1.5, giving 0.42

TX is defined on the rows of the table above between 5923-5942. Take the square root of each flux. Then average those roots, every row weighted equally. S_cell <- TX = 1.76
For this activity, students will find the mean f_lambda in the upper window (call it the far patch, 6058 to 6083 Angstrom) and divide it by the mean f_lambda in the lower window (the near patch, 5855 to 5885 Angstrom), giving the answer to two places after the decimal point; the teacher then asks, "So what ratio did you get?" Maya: 0.99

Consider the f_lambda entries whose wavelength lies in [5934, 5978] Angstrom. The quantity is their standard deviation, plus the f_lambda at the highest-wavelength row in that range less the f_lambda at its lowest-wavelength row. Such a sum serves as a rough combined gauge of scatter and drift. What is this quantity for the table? -0.17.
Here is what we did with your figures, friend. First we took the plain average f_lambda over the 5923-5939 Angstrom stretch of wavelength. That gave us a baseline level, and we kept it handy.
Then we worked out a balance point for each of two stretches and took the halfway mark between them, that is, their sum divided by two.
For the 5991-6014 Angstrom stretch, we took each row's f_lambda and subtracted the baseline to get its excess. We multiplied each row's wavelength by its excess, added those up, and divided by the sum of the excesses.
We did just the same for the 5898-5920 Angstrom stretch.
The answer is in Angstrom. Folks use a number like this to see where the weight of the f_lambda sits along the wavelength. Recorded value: 5956.3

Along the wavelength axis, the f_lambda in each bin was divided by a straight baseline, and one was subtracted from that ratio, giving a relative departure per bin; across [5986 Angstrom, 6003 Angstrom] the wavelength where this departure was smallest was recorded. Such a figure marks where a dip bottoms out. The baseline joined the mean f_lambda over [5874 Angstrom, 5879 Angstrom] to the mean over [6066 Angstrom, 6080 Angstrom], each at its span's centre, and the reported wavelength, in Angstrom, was 6001.15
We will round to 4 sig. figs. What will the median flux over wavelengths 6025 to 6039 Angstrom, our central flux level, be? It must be 3.075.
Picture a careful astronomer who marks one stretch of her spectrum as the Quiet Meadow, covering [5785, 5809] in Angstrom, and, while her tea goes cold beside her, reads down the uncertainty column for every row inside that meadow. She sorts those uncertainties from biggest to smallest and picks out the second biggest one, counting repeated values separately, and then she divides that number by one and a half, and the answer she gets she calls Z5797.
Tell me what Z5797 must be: 0.11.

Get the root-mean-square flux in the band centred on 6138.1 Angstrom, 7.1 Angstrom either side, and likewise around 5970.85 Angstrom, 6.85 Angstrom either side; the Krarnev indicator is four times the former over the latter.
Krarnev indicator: 4.13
